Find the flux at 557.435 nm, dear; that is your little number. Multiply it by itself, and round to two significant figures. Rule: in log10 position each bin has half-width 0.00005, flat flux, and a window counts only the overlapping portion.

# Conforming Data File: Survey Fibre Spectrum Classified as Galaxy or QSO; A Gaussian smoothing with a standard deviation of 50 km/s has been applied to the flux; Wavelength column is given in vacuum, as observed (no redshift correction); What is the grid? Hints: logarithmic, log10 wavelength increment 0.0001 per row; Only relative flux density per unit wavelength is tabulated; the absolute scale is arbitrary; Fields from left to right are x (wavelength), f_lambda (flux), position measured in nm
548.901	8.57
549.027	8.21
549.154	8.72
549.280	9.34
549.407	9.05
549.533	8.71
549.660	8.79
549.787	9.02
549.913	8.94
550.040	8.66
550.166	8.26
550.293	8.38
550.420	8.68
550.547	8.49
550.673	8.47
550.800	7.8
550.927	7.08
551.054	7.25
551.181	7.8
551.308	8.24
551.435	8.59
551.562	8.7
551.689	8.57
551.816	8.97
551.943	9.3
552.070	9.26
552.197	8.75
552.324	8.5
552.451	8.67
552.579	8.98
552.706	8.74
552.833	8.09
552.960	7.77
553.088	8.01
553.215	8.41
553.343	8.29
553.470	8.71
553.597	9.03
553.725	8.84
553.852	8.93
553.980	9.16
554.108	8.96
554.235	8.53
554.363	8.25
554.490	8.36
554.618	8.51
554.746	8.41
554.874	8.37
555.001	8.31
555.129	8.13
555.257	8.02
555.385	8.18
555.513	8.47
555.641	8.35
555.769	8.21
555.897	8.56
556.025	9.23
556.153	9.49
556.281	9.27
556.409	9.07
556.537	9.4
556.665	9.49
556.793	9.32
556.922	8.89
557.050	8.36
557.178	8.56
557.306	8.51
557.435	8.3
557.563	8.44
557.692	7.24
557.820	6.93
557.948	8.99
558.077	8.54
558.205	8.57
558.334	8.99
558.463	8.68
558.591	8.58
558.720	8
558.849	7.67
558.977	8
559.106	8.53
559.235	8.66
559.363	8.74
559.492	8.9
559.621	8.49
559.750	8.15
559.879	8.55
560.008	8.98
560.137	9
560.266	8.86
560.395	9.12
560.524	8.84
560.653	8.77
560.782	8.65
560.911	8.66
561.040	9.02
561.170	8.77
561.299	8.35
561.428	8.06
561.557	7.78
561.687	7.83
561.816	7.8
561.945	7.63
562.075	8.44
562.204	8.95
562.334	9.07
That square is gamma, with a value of 69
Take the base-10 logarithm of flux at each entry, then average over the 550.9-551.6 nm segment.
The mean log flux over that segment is 0.899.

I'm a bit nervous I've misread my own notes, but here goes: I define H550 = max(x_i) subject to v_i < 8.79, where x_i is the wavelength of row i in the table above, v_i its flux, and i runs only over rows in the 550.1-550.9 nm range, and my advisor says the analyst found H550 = 550.800 nm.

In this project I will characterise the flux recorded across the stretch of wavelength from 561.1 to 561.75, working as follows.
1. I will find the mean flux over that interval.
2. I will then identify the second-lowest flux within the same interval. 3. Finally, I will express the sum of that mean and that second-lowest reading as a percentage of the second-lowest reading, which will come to 204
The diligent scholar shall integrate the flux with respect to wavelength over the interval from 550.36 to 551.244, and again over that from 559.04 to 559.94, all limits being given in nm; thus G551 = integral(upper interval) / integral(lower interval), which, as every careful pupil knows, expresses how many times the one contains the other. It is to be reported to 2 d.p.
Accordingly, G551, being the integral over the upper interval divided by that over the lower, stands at 1.10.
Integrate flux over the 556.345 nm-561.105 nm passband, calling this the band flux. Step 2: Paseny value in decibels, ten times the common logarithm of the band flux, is 16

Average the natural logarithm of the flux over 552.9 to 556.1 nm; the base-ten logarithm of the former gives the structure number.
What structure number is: 0.330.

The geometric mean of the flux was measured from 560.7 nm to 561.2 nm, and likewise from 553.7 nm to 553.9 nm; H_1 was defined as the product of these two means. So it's 78.0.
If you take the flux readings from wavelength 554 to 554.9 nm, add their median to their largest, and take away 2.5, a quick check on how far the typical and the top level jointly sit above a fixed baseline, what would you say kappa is 14.9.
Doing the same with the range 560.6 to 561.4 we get 15.2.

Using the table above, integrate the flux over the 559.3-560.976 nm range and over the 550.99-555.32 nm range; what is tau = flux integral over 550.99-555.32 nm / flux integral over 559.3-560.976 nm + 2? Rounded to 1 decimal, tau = 4.5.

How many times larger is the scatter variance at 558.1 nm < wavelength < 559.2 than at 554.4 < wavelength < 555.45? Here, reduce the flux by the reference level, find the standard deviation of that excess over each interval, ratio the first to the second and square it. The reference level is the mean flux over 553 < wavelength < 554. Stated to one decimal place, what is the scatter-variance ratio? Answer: 7.3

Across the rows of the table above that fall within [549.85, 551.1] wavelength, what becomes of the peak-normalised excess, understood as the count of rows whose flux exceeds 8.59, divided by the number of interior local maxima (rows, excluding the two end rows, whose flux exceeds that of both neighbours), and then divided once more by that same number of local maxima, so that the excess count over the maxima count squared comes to 3.0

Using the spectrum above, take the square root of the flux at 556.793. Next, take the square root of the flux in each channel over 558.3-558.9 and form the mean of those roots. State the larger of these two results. 3.05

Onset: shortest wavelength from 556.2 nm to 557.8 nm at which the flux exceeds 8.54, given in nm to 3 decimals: 556.281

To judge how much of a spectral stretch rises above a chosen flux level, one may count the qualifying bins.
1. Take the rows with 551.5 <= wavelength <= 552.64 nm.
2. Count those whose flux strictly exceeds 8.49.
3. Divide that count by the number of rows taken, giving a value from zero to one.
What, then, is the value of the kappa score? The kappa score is 1.0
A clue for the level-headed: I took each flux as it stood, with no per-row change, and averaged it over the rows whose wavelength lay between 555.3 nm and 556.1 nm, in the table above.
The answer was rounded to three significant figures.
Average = 8.50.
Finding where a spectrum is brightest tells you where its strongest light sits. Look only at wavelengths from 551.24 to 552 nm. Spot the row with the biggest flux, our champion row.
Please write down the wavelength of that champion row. 551.943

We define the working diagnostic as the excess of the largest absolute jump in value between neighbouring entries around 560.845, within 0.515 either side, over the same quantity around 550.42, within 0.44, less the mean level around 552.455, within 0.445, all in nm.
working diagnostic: -8.96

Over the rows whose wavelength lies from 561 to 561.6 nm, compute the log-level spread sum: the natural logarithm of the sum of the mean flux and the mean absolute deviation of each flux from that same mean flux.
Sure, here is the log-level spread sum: 2.174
